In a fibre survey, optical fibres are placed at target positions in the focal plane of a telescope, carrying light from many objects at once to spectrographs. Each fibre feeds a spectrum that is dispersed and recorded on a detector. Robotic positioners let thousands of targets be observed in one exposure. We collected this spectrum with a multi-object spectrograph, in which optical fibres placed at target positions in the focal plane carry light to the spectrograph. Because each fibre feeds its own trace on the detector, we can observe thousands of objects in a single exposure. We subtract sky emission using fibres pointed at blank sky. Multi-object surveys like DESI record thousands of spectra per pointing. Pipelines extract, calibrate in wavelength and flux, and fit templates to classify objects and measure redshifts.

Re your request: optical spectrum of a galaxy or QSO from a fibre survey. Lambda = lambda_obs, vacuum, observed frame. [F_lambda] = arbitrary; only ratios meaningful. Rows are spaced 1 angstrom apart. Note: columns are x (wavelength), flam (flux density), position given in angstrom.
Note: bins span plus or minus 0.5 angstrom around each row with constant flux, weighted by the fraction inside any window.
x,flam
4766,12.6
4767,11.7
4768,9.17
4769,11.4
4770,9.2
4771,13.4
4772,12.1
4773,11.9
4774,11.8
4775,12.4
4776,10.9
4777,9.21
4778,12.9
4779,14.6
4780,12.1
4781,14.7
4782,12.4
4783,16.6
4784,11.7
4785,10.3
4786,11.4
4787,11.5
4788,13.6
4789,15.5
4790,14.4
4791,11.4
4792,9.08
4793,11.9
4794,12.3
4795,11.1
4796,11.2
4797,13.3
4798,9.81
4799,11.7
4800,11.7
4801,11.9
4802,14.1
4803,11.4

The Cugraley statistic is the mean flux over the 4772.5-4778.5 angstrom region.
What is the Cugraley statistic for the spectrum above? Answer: 11.5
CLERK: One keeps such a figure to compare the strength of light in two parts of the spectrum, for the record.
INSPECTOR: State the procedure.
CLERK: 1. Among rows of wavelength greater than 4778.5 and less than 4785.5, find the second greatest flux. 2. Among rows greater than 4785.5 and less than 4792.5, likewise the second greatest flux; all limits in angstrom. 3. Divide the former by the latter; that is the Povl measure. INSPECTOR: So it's 1.02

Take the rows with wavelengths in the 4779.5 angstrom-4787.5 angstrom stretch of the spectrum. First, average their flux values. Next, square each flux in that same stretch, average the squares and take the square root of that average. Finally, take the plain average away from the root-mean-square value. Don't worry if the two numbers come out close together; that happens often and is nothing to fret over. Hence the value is 0.15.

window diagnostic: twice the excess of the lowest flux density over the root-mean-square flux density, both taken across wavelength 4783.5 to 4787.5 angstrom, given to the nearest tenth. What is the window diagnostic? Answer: -1.9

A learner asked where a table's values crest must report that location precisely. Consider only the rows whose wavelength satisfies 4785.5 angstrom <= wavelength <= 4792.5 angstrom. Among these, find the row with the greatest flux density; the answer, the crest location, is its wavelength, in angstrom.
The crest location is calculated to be 4789 angstrom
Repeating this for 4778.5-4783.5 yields 4783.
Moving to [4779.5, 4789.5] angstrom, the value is 4783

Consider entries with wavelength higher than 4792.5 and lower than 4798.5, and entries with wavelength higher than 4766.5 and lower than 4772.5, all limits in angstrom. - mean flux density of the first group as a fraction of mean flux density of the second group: 1.04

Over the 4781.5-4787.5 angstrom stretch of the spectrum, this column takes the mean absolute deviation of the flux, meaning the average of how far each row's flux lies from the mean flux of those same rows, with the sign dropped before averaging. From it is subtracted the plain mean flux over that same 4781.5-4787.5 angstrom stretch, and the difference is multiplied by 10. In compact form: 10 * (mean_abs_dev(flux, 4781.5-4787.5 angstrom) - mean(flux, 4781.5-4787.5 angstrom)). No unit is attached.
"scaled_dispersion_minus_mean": -109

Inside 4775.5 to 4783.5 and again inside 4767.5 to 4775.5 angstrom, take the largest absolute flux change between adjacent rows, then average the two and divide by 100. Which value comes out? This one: 0.0420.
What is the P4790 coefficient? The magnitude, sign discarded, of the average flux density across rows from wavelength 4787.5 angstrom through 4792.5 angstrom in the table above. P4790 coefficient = 12.8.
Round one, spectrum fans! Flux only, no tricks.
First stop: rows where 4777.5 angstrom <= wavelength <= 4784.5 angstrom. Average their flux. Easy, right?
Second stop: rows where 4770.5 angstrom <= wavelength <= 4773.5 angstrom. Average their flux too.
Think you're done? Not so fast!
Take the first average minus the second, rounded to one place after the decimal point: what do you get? 1.1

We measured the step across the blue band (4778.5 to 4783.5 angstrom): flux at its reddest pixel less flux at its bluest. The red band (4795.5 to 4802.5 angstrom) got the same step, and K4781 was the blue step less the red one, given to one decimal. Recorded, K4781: -0.9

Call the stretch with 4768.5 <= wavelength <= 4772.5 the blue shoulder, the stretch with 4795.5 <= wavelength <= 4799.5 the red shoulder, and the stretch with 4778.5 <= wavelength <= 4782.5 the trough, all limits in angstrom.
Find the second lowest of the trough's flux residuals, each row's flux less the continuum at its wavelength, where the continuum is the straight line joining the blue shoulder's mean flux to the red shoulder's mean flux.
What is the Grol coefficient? 0.9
